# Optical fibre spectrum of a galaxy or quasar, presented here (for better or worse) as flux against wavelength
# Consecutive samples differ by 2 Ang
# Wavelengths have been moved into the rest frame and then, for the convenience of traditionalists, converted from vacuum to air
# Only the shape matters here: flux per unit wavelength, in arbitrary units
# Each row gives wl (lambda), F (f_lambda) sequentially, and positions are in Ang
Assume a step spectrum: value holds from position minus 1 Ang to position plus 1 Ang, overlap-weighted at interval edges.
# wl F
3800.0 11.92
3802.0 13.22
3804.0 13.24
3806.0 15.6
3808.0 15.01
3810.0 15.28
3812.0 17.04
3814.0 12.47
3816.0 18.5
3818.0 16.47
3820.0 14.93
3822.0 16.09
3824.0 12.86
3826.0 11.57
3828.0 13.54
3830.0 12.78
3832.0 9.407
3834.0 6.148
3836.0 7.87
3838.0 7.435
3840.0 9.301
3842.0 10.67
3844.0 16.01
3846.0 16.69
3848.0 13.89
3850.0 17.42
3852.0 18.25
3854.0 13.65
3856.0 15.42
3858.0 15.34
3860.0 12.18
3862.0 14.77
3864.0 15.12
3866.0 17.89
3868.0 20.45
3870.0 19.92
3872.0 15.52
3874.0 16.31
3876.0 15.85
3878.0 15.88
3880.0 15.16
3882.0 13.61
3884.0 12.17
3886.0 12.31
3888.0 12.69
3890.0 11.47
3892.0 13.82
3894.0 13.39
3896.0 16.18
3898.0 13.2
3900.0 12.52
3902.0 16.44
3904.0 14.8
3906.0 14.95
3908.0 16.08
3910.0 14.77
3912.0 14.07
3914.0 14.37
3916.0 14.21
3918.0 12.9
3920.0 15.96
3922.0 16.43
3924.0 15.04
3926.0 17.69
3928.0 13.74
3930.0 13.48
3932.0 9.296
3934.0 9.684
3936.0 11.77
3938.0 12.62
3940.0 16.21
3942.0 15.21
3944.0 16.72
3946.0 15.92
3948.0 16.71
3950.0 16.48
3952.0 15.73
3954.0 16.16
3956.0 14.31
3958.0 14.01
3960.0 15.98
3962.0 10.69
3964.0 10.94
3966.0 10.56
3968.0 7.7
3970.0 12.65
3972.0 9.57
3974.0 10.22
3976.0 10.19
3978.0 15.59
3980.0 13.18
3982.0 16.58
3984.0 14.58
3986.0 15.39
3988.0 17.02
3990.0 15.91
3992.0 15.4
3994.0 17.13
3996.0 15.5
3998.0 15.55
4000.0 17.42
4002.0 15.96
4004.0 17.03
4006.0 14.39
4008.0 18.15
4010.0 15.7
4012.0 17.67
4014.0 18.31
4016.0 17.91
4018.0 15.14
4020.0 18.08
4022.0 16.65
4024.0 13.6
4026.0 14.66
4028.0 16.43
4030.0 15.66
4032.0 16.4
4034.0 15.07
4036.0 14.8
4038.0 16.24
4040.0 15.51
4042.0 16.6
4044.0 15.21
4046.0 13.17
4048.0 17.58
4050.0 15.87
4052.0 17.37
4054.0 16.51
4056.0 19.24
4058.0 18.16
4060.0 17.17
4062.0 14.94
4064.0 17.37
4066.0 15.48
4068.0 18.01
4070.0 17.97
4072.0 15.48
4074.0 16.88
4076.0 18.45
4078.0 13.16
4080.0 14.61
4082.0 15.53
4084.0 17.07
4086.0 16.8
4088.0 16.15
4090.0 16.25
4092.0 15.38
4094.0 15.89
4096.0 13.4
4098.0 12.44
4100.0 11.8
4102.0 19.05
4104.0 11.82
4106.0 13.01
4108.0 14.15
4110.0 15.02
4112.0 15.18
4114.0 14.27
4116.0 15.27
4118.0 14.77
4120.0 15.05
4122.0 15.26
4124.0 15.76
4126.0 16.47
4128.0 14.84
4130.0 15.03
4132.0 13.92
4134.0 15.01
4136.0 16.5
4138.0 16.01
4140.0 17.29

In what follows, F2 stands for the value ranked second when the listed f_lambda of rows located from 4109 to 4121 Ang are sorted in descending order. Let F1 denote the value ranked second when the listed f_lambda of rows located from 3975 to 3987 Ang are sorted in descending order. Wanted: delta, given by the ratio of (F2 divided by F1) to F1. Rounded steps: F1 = 15.59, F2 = 15.18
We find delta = 0.0625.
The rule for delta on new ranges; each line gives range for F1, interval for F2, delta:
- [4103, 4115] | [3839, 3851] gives 0.0740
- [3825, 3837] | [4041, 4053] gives 0.1064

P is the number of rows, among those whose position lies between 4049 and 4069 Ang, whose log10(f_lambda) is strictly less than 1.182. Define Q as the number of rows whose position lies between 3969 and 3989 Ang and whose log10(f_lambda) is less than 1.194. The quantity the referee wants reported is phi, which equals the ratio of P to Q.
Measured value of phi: 0.1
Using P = 1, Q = 8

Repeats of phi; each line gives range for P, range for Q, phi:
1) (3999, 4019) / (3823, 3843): 0.2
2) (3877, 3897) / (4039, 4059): 2.7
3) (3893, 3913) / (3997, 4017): 3.5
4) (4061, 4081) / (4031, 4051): 0.6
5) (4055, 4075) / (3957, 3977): 0.1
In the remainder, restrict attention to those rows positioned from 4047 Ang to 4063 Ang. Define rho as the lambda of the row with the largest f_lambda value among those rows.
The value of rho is 4056.0 Ang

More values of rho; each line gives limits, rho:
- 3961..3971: 3970.0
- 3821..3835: 3822.0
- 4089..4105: 4102.0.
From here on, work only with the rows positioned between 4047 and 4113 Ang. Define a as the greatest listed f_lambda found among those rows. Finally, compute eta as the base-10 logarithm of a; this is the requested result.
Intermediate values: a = 19.24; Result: 1.28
